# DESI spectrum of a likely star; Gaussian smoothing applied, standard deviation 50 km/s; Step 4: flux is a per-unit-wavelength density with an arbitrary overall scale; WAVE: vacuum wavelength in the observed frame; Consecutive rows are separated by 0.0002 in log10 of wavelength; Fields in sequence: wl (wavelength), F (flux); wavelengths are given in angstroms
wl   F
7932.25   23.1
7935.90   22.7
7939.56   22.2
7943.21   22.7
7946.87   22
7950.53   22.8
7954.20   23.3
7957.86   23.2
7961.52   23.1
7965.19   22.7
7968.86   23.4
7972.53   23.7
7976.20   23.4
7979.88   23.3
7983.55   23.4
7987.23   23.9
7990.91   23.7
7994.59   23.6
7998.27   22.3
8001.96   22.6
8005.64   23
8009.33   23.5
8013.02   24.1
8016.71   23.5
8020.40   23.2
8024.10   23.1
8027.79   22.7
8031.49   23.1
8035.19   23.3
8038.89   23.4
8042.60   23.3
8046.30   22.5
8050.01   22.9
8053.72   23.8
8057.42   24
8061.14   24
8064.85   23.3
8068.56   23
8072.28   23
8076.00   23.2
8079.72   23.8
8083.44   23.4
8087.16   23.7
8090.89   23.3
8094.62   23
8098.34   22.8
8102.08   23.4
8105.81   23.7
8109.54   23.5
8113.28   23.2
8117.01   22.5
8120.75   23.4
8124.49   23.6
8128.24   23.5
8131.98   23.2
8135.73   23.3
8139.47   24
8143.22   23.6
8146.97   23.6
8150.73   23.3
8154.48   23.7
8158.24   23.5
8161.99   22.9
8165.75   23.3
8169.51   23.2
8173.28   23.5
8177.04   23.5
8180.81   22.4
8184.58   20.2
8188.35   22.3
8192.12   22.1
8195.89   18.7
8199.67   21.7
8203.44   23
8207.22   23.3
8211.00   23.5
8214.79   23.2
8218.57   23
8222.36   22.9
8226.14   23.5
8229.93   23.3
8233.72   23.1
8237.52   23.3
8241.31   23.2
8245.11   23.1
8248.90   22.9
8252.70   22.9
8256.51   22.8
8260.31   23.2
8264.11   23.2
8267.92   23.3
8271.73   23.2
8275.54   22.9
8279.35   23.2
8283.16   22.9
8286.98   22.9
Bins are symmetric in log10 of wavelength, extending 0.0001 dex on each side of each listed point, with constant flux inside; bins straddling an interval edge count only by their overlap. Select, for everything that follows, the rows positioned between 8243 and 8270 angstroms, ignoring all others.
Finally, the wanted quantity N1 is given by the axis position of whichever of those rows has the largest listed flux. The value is 8267.92 angstroms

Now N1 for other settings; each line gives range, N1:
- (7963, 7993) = 7987.23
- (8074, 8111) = 8079.72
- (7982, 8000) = 7987.23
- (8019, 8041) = 8038.89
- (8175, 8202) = 8177.04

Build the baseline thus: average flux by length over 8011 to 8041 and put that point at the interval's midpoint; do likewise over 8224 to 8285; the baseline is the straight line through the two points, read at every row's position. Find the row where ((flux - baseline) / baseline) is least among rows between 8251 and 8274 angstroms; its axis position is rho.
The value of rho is 8256.51 angstroms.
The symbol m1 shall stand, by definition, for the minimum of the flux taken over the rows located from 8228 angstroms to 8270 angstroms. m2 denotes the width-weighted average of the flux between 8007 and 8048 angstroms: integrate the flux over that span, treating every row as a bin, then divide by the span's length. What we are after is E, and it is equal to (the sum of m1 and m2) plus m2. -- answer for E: 69.3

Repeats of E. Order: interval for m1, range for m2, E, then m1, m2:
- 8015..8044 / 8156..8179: 69.3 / 22.7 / 23.32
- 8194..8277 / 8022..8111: 65.3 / 18.7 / 23.30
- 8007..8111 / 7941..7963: 68.2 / 22.5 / 22.84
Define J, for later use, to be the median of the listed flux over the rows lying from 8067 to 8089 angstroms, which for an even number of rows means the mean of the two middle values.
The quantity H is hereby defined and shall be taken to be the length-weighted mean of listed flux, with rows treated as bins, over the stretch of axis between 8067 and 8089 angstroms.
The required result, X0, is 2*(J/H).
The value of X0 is 1.995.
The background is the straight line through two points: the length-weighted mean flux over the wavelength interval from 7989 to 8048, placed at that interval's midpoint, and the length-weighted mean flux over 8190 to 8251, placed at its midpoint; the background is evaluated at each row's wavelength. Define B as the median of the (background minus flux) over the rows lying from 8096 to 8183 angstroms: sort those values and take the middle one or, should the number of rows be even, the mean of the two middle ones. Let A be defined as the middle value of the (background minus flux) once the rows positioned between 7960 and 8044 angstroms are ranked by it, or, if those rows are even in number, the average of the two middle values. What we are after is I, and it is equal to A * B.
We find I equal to 0.05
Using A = -0.12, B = -0.44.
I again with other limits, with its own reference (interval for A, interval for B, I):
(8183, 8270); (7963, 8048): 0.05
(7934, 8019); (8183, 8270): -0.01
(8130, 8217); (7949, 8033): 0.01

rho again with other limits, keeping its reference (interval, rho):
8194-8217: 8195.89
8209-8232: 8222.36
